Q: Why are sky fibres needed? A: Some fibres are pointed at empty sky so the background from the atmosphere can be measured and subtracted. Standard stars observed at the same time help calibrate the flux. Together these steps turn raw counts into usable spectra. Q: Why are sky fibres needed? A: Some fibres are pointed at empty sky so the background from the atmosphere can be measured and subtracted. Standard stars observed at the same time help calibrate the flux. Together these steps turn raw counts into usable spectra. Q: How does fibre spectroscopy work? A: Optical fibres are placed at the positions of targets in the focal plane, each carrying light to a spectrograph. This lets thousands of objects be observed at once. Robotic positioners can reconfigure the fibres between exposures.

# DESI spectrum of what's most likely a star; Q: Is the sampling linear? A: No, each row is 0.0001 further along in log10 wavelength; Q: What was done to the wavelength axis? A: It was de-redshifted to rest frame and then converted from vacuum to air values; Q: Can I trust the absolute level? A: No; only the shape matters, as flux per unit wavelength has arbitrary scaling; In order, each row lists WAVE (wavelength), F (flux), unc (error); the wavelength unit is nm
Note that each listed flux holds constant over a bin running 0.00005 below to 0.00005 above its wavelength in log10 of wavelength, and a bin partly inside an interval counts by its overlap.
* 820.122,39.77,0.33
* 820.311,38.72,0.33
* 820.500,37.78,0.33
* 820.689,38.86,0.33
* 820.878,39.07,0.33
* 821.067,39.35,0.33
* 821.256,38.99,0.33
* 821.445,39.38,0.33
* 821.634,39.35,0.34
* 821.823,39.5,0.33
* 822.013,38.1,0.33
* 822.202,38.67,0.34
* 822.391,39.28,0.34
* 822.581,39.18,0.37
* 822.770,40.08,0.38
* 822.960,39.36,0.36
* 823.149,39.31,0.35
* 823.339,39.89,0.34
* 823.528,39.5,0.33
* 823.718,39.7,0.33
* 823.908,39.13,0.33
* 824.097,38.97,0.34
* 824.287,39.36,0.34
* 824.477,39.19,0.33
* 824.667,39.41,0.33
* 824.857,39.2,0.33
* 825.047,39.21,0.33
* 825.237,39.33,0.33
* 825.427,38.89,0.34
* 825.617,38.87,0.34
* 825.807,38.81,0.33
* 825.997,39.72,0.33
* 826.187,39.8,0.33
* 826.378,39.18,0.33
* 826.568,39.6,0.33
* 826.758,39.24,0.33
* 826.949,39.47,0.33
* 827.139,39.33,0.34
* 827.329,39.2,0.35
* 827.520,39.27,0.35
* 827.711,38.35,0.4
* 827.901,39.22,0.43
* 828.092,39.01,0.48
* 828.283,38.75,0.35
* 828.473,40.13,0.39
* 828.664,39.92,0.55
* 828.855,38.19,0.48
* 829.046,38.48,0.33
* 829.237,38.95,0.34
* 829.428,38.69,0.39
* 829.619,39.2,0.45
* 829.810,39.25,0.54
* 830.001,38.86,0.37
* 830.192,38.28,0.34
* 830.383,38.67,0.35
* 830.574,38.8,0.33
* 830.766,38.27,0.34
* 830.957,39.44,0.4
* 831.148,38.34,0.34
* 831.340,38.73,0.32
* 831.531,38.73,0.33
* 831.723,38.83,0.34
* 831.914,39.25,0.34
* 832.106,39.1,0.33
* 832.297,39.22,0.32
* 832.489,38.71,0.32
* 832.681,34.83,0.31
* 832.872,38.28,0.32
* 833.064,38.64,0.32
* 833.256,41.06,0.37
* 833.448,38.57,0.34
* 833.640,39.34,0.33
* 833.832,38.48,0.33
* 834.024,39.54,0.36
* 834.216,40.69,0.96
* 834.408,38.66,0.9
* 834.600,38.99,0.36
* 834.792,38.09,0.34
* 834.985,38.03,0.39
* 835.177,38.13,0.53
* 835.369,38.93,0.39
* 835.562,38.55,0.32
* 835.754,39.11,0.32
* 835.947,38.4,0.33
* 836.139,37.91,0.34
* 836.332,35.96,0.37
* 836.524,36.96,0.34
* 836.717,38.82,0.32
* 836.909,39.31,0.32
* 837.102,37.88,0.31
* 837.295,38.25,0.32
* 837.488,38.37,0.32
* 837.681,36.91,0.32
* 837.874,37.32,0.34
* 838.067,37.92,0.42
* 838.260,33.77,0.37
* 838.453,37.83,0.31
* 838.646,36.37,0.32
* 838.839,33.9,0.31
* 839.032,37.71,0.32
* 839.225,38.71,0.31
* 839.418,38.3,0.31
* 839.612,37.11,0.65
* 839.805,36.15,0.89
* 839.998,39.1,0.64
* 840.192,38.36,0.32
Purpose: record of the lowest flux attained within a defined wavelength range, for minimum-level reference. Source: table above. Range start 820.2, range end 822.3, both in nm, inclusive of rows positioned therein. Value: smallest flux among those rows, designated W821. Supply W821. 37.78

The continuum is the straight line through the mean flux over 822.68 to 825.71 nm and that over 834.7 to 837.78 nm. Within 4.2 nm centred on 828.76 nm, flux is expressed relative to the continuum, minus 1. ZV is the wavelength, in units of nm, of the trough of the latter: 828.855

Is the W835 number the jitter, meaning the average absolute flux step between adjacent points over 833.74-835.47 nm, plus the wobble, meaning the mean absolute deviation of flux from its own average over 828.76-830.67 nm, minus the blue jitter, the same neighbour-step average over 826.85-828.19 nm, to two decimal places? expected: 0.69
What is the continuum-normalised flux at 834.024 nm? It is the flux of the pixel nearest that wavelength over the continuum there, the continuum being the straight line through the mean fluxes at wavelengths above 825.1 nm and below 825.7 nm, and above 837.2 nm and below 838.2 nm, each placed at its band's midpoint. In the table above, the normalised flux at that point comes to 1.04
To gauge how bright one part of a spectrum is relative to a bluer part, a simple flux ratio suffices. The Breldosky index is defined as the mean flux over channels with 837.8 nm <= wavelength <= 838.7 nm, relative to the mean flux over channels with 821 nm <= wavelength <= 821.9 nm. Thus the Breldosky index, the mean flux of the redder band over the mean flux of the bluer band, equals 0.93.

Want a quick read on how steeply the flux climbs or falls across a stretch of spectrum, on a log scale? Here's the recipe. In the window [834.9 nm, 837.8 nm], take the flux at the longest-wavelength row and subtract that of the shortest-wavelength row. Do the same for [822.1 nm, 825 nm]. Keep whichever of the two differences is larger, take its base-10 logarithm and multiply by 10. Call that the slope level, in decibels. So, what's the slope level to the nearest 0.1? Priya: -2.8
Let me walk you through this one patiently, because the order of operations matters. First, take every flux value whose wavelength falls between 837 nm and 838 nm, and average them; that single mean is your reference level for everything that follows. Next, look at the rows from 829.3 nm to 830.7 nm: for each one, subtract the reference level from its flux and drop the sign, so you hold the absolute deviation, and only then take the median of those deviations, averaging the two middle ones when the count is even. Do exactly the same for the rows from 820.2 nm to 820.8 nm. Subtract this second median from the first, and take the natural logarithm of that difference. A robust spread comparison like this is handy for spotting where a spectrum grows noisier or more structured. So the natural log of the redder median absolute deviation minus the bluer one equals -2.5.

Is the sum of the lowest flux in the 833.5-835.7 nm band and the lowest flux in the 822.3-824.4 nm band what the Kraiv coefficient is 77.0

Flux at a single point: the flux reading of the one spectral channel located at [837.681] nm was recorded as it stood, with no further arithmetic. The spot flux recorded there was 36.91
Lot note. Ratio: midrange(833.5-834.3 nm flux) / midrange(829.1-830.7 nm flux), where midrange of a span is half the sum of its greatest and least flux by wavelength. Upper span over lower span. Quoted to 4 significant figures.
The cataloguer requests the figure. 1.021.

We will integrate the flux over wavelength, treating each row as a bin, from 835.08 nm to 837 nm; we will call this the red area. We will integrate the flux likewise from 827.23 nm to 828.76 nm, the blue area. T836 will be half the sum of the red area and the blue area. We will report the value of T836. 67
